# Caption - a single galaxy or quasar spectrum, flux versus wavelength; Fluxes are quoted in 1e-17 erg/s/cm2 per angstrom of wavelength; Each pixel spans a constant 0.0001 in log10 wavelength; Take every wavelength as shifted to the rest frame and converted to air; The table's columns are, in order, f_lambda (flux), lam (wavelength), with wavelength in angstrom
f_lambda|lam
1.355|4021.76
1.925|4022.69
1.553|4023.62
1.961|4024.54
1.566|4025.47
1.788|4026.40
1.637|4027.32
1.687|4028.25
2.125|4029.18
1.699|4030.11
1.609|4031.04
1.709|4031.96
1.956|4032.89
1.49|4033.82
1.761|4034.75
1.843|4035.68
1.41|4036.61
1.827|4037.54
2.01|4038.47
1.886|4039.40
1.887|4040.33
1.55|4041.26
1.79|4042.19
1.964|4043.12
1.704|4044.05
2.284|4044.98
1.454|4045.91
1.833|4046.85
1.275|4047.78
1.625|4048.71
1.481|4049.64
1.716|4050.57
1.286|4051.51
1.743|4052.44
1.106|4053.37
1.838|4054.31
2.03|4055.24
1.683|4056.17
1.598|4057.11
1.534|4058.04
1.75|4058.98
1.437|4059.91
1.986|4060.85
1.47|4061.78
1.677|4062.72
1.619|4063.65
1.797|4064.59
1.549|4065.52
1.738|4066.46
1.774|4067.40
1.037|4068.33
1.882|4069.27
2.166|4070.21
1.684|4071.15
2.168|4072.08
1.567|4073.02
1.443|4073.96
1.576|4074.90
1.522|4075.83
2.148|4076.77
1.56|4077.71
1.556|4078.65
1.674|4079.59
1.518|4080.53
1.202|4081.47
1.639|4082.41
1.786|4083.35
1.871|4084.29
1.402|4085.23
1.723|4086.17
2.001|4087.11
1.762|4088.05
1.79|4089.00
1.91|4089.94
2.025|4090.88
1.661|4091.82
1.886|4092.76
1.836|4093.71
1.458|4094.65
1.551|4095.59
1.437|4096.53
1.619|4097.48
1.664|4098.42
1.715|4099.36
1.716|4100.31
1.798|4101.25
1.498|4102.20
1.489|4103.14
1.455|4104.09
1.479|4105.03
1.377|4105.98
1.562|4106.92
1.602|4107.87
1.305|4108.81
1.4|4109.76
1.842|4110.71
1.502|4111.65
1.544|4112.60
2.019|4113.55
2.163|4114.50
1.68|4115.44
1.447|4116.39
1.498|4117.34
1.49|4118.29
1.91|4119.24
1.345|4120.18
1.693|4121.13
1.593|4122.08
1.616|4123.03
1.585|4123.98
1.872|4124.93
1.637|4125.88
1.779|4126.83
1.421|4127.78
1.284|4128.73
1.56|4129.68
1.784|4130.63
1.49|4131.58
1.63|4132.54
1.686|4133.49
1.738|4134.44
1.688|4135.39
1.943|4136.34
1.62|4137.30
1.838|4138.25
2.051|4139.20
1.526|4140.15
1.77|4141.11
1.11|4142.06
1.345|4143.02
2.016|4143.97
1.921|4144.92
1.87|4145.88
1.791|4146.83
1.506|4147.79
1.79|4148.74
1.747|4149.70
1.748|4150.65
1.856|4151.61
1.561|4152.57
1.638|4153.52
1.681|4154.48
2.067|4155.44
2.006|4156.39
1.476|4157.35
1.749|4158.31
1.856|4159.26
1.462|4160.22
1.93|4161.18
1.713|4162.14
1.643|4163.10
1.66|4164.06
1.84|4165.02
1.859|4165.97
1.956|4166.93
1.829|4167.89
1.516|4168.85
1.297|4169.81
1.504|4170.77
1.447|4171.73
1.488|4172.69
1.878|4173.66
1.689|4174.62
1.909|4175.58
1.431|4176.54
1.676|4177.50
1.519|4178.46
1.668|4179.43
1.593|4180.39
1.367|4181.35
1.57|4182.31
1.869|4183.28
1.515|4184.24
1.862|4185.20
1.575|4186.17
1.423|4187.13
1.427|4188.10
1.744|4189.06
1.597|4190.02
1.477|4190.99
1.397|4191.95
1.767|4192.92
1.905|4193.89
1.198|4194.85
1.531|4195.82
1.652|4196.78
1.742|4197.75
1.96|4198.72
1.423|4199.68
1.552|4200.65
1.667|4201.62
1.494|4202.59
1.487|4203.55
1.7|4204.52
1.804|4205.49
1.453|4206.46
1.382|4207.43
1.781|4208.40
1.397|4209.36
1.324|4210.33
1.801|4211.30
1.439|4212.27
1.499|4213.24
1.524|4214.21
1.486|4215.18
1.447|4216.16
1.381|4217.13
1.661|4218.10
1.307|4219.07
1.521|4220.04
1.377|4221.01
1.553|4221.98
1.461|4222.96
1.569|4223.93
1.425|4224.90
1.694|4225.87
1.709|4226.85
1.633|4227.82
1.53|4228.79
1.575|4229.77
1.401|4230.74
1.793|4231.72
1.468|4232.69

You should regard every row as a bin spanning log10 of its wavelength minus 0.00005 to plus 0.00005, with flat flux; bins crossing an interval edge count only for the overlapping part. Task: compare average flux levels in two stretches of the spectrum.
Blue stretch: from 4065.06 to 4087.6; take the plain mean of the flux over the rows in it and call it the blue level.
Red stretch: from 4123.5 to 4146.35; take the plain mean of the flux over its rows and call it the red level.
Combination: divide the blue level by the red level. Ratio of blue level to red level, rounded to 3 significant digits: 1.00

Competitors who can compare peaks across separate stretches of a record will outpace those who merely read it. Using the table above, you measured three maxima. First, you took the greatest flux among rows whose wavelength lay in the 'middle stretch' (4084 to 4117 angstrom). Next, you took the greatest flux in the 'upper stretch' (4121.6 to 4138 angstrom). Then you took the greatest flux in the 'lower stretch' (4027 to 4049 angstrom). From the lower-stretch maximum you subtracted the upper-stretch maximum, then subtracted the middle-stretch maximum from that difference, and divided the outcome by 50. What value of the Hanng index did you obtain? -0.0364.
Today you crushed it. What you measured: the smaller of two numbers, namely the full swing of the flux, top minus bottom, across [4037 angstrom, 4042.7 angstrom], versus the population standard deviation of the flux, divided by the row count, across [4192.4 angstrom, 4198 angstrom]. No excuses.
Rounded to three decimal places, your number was 0.225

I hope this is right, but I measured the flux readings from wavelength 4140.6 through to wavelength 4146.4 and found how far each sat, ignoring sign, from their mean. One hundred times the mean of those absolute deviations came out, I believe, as 30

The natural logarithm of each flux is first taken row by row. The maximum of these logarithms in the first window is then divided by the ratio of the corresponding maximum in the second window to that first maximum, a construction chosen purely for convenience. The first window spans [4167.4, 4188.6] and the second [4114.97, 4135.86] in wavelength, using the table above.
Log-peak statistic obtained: 0.646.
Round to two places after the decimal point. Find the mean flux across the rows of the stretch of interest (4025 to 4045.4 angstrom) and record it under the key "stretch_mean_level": 1.78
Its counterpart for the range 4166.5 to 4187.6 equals 1.62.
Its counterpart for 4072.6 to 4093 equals 1.69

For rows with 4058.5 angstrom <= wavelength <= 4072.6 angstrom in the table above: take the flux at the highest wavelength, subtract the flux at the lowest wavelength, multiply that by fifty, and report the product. 20.9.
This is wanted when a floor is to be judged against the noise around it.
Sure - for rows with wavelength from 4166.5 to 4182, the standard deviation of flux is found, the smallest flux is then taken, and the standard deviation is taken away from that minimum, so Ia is 1.10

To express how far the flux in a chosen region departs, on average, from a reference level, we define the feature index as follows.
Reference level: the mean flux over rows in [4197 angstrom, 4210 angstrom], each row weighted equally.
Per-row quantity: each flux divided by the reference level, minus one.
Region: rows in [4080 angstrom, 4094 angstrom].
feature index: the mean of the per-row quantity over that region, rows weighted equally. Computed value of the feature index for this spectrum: 0.082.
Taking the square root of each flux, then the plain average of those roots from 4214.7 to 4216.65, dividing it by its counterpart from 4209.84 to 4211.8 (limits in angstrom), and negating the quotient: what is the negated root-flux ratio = -0.97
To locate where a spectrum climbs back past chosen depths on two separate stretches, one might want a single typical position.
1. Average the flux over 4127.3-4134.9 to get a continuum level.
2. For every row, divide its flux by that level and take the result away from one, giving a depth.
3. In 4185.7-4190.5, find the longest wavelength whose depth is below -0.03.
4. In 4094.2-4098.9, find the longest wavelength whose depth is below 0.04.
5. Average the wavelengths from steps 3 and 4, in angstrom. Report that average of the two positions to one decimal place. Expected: 4143.7 angstrom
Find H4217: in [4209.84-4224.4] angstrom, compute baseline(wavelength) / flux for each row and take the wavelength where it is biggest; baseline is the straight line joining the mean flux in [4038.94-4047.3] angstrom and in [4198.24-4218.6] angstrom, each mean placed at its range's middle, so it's 4219.07 angstrom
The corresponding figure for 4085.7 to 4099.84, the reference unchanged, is 4096.53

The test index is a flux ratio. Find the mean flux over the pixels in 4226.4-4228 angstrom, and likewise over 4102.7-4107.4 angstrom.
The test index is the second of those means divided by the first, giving 0.88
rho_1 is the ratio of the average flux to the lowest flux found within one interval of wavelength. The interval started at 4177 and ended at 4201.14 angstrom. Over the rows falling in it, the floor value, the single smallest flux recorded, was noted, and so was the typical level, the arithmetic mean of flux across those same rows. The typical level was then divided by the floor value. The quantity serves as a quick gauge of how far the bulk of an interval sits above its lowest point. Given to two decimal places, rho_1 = 1.34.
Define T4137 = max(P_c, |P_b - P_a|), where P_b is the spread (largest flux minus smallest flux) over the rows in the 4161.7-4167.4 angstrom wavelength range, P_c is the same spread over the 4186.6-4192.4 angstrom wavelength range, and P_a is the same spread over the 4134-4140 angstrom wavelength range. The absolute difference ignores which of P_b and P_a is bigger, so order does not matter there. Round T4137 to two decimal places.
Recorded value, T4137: 0.35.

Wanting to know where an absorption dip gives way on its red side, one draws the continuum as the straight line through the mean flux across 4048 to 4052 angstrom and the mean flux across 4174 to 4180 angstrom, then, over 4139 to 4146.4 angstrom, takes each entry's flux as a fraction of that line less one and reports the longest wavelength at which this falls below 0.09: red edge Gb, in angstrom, 4143.02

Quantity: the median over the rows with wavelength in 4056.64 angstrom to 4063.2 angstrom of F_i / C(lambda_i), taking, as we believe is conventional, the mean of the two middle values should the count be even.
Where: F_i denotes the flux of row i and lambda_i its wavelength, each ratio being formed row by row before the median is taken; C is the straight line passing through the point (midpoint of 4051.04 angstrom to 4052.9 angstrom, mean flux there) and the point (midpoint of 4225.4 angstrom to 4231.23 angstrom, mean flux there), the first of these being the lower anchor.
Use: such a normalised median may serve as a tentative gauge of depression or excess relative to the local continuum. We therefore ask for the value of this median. 1.054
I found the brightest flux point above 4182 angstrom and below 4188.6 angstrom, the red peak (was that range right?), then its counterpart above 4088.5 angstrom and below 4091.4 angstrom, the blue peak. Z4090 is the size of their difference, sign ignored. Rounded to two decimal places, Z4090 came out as 0.16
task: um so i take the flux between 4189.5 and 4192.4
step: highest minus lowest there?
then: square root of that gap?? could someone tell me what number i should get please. 0.4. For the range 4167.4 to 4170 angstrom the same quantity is 0.7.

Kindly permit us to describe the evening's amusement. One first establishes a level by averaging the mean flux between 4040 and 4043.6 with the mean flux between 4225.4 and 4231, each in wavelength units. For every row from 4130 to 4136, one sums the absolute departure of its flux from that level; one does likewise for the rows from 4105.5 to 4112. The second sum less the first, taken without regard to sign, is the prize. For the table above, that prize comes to 1.15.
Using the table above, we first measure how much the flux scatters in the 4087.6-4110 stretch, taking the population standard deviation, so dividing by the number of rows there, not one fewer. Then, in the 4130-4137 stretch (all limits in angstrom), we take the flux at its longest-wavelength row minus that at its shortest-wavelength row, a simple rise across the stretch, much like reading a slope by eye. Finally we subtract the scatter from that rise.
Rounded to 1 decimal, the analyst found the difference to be 0.0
